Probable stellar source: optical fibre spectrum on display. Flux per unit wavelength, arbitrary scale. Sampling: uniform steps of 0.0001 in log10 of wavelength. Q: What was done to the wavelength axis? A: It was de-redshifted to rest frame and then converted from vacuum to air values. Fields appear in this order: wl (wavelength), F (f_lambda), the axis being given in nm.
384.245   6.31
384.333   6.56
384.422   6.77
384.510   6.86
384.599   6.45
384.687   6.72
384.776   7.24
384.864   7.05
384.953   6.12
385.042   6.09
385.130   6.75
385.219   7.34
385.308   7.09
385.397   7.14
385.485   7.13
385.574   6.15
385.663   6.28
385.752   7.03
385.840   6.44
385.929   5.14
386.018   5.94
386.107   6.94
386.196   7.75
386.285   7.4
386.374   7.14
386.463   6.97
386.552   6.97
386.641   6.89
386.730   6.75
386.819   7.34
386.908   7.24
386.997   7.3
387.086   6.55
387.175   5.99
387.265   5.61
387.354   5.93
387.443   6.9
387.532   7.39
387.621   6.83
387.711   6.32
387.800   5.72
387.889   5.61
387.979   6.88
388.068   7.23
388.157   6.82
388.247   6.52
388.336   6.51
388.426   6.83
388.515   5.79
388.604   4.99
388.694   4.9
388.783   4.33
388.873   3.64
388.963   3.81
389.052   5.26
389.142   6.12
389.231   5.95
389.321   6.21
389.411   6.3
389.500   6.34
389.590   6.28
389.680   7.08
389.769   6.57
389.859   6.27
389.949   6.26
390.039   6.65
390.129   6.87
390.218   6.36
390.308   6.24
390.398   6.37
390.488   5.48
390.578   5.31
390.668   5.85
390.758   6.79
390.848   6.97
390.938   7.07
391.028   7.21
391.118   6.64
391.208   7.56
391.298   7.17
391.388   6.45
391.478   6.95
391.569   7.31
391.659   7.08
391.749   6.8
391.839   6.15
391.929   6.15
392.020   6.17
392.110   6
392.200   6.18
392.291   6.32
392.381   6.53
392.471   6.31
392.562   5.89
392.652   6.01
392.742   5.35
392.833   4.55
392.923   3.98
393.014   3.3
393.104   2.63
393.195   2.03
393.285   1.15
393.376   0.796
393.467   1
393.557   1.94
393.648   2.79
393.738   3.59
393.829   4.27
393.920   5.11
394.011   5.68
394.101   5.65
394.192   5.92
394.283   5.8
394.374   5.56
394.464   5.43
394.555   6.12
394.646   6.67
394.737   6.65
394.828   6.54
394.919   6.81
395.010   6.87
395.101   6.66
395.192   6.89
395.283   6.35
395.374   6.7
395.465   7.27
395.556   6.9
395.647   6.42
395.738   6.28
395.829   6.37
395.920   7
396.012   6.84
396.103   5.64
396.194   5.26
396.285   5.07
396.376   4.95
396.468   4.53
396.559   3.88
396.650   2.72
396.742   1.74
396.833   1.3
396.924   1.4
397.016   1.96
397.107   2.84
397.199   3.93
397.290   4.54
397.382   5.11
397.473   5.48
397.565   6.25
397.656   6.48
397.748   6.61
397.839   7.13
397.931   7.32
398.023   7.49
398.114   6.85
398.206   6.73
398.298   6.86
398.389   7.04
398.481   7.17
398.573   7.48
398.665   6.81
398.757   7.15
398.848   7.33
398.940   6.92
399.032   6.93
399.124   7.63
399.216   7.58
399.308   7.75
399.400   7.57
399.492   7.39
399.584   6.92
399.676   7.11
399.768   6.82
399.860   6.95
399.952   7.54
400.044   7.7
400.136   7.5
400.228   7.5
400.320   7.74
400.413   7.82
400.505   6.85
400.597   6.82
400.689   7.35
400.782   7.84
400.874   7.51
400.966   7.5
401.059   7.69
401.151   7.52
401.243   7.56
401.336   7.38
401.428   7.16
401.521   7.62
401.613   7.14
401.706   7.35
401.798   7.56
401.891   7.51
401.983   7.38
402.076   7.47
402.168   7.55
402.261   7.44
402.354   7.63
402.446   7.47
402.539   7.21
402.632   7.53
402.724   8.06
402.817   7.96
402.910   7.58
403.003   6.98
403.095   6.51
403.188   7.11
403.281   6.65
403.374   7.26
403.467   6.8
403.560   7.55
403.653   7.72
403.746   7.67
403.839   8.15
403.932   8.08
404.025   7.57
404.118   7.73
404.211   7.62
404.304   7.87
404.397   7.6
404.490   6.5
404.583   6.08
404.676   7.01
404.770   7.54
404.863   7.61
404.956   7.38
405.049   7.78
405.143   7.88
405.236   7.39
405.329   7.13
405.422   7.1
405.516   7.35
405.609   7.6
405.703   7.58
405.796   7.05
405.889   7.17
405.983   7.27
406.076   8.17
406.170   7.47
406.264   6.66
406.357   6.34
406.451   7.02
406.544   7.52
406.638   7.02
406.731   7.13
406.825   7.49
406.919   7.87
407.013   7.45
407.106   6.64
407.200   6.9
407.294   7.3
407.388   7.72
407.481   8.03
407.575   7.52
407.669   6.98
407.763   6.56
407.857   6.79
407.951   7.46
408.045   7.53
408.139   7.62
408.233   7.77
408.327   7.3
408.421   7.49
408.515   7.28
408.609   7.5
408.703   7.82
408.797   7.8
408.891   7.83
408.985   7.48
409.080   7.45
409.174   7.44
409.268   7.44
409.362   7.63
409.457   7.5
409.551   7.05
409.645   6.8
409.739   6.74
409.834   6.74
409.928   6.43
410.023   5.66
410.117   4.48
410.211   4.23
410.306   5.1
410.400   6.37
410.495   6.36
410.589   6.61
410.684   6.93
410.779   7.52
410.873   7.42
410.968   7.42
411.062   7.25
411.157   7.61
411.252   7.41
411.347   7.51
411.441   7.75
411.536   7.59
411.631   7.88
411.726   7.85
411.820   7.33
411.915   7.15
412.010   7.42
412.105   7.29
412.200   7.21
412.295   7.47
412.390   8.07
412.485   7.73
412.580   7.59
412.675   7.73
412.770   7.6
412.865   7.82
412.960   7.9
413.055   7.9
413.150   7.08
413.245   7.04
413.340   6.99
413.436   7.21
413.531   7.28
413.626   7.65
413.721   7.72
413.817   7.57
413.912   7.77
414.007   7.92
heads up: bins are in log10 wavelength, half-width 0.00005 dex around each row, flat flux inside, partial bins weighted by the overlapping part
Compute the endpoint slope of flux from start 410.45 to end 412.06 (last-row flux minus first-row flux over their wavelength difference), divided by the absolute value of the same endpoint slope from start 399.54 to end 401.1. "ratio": 1.3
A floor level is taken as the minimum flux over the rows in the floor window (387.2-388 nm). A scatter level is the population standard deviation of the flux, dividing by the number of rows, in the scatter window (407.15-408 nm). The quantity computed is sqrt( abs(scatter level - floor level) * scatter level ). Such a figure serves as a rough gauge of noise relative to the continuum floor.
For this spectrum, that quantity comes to 1.53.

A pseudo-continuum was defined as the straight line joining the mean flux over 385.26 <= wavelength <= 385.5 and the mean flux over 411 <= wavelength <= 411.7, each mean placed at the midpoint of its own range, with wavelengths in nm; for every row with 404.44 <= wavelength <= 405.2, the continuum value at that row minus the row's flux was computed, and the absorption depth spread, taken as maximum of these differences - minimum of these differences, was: 1.8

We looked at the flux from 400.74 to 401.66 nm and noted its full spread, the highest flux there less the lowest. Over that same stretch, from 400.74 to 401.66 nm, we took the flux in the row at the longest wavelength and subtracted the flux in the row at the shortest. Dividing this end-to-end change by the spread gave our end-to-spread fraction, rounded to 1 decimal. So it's -1.0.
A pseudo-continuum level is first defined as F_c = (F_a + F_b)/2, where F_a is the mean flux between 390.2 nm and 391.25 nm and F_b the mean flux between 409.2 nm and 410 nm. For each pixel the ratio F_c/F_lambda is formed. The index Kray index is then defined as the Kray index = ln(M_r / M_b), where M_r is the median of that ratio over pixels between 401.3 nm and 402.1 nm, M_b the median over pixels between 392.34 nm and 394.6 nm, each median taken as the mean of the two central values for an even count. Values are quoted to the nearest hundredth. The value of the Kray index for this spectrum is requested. -0.37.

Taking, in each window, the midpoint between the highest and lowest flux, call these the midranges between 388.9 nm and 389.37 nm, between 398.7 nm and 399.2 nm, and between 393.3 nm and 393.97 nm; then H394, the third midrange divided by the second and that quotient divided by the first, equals 0.081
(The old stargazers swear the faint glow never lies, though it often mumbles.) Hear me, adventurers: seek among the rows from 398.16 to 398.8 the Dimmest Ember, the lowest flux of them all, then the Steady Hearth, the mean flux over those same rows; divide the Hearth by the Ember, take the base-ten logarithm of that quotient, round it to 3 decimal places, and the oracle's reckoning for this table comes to 0.019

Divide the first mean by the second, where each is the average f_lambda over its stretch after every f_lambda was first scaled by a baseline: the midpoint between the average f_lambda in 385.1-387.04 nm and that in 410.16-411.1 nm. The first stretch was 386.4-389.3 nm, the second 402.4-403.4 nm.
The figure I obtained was 0.85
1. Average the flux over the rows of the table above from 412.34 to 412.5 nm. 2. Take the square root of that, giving 2.81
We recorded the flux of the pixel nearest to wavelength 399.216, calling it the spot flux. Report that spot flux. 7.58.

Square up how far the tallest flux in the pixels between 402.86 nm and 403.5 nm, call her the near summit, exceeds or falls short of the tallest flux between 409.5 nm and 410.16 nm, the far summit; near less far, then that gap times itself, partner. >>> 0.28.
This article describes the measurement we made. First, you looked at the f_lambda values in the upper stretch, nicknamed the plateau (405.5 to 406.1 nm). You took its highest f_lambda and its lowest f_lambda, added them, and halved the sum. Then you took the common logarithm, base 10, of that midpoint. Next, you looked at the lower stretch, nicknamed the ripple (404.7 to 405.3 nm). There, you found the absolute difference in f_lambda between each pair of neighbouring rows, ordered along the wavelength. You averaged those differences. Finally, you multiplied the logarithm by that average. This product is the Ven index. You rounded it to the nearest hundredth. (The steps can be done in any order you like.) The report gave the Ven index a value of 0.23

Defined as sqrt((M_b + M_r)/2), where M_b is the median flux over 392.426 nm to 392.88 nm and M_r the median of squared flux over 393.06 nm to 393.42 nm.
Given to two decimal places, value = 2.08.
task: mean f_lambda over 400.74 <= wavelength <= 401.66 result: 7.49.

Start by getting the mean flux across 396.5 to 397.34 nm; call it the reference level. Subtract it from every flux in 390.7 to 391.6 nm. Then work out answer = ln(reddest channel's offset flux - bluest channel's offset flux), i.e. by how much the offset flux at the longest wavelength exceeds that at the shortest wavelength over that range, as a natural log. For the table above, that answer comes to -0.65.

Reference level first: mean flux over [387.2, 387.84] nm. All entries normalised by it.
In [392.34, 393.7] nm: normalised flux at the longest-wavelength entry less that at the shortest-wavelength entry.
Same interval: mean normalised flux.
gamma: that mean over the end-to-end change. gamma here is -1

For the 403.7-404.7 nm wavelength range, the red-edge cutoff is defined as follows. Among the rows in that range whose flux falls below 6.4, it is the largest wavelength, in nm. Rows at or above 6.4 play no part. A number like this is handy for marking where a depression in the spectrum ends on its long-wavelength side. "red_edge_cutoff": 404.583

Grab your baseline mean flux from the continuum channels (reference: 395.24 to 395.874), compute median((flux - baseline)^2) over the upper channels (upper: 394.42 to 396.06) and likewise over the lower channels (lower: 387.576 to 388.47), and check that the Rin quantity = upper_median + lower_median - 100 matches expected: -99.9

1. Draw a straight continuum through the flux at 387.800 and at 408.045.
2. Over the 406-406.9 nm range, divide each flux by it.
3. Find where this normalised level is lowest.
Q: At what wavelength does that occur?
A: 406.357 nm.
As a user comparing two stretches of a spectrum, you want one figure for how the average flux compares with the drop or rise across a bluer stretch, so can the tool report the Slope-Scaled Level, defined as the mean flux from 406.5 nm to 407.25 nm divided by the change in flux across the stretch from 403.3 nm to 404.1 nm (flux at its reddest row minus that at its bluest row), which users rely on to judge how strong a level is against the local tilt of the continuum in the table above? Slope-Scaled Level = 23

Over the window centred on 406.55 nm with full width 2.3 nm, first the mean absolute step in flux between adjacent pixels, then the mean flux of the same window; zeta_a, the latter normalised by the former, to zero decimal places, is 17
